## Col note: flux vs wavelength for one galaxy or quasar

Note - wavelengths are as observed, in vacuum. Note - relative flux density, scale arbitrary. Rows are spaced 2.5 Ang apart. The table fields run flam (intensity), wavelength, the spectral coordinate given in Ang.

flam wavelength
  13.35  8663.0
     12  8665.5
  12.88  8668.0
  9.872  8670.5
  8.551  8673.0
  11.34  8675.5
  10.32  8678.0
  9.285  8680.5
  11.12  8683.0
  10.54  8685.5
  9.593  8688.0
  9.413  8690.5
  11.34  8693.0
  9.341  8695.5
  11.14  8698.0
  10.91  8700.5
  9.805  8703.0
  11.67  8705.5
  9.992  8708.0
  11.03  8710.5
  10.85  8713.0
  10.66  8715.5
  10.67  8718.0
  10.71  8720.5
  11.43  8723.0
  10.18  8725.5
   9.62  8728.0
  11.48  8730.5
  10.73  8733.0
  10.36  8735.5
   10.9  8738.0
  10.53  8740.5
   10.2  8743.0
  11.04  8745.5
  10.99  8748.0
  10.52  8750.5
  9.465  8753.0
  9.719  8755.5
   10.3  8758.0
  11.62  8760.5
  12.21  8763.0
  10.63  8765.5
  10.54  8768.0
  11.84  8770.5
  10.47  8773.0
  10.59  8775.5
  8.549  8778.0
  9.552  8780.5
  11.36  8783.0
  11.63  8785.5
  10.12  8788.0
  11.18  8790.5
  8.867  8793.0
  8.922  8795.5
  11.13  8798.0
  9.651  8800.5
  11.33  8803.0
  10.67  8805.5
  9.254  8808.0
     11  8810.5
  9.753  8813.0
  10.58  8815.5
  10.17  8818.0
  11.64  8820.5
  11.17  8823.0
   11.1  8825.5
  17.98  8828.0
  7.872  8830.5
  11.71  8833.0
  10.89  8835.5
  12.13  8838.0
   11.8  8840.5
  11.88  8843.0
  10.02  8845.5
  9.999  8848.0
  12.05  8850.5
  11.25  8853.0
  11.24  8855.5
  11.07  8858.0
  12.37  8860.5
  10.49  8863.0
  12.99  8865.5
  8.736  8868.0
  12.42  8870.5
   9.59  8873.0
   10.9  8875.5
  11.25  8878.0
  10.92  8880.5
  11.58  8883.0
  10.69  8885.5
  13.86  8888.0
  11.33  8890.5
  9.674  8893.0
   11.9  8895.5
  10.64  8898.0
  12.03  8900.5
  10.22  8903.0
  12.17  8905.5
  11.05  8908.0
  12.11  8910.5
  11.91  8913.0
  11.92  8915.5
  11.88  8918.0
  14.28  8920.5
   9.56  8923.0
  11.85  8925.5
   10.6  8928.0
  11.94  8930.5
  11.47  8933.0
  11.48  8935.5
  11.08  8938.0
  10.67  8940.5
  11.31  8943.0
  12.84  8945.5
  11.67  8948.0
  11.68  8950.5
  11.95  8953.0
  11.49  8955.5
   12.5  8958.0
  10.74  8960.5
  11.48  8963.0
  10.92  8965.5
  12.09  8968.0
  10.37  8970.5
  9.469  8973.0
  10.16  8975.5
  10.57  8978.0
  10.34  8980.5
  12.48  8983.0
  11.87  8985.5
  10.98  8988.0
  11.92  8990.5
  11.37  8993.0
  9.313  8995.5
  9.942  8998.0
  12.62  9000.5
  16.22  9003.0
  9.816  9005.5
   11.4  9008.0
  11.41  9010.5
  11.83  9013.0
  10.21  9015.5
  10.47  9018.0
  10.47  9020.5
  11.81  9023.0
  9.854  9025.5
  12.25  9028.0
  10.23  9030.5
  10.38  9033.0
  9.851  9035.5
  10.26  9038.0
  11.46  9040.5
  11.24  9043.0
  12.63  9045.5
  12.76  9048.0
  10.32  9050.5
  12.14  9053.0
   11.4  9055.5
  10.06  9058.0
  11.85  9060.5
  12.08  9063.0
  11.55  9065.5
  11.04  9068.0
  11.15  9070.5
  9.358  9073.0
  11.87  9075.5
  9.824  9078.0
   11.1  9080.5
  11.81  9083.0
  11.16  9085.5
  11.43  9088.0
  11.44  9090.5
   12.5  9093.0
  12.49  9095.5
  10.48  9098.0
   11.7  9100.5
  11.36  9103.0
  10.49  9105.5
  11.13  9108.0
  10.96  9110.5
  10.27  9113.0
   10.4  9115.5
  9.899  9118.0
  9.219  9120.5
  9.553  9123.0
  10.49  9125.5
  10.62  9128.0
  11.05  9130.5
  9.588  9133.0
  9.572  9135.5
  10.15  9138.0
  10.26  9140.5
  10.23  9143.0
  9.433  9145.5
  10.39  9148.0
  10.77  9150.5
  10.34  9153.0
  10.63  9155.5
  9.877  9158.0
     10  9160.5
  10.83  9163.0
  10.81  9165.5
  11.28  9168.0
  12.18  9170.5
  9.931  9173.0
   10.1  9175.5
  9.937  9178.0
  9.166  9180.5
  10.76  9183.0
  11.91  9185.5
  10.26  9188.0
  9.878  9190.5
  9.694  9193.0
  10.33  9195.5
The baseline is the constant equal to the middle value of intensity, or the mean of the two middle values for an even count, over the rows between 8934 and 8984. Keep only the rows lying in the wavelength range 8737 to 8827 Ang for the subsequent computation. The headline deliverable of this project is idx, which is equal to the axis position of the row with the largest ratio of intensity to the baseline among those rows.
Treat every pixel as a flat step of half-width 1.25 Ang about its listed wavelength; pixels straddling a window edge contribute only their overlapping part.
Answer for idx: 8763.0 Ang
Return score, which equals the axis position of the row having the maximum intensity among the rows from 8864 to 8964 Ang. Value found 8920.5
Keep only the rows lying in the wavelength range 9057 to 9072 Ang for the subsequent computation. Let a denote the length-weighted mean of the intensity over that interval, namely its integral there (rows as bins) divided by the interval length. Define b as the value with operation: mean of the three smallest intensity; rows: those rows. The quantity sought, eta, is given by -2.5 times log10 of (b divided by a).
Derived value 0.05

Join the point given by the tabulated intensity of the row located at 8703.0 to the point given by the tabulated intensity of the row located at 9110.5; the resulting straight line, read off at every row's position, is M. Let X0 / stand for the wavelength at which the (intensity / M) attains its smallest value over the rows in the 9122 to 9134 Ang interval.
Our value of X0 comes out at 9123.0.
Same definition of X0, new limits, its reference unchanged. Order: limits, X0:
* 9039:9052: 9050.5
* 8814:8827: 8818.0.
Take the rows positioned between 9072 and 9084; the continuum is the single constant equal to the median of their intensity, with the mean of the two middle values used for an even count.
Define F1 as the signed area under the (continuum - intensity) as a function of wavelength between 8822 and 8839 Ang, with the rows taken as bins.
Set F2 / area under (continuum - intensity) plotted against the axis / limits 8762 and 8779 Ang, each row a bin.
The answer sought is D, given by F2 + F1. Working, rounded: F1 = -13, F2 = 6.8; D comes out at -6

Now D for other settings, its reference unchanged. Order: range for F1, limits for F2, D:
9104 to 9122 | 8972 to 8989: 18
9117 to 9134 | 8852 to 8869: 16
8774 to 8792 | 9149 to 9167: 24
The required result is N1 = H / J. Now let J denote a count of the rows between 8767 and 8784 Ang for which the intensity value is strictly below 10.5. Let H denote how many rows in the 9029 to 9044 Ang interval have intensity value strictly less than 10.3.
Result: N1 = 1.0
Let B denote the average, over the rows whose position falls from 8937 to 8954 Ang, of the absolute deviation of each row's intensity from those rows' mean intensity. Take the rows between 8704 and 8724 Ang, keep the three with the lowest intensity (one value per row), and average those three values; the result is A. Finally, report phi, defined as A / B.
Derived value 21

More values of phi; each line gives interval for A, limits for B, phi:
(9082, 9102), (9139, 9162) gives 37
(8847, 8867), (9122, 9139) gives 21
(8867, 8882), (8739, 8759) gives 23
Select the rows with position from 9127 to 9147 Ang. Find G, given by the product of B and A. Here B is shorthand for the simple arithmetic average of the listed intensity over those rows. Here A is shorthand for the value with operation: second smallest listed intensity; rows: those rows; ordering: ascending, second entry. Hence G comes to 97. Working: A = 9.572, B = 10.1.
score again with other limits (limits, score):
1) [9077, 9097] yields 9093.0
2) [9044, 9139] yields 9048.0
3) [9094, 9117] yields 9095.5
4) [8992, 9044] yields 9003.0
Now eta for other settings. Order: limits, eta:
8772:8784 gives 0.06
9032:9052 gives 0.10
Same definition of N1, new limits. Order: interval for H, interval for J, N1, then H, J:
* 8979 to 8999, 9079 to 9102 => 2.0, 2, 1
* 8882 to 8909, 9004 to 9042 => 0.2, 2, 9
